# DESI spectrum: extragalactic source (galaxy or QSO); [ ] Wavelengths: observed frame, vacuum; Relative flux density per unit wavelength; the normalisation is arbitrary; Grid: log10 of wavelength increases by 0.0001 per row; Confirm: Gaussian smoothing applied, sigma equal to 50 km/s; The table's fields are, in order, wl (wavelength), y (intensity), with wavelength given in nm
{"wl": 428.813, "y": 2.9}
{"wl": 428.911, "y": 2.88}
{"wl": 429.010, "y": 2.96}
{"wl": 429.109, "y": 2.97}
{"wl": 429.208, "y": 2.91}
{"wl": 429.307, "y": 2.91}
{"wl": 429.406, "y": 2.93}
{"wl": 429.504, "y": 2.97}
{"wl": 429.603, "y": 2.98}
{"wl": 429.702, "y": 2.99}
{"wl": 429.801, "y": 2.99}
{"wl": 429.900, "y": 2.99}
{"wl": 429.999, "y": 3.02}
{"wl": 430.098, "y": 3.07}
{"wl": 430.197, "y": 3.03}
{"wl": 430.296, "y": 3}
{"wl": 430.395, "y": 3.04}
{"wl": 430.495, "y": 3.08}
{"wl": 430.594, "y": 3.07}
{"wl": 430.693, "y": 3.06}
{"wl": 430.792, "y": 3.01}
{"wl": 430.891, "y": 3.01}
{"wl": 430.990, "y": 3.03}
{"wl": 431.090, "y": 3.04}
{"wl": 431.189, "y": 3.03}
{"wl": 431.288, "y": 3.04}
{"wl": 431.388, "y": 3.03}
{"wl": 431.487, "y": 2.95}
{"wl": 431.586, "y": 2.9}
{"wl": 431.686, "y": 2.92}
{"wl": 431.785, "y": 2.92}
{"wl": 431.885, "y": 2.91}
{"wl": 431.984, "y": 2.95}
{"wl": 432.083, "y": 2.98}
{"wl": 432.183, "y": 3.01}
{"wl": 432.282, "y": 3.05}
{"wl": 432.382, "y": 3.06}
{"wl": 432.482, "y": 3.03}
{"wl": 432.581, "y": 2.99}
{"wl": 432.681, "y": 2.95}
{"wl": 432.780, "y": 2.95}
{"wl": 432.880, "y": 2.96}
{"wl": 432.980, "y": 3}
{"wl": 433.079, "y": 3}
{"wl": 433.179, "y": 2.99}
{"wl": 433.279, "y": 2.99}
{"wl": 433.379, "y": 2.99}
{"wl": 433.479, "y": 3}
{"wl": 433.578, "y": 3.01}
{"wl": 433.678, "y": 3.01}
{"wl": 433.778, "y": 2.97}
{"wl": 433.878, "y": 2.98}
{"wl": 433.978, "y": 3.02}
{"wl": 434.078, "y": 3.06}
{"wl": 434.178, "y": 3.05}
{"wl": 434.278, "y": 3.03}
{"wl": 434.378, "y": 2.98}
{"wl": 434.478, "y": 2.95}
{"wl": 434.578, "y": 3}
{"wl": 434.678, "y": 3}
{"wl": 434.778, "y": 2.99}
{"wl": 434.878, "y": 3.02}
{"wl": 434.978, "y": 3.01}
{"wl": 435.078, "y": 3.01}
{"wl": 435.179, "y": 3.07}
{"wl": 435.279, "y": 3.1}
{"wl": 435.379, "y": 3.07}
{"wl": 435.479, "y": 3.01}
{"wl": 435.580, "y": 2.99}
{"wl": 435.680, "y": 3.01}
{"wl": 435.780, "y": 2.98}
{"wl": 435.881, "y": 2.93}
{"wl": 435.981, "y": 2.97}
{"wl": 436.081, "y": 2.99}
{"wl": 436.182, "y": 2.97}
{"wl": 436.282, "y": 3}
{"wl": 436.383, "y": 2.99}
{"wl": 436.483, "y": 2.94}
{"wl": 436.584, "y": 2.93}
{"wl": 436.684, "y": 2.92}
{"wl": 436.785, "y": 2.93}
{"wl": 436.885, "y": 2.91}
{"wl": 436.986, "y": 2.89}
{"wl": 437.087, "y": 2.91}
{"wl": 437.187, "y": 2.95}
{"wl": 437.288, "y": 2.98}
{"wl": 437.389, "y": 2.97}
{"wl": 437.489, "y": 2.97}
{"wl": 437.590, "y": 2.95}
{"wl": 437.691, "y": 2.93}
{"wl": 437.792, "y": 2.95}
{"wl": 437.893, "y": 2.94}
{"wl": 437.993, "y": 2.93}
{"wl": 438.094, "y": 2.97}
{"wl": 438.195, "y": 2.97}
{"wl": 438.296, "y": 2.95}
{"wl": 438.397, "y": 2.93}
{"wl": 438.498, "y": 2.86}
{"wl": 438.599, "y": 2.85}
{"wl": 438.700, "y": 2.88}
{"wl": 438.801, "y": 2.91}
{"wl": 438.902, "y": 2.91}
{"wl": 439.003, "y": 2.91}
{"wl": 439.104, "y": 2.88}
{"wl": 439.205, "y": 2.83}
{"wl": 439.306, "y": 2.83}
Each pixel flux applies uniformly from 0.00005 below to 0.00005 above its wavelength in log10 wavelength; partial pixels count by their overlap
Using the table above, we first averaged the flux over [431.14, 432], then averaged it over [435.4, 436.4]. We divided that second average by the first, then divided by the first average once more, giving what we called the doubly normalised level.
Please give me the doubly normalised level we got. 0.340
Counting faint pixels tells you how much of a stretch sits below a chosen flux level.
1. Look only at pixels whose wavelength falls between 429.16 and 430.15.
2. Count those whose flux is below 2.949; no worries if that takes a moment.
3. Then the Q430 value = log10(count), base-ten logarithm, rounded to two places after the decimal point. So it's 0.48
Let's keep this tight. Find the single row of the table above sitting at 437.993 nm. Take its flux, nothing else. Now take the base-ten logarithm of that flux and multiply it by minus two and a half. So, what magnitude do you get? -1.17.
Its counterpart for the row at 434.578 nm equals -1.19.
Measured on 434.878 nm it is -1.20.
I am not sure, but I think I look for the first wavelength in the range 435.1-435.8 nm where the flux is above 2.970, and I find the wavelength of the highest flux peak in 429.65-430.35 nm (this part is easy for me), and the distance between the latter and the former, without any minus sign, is 5.08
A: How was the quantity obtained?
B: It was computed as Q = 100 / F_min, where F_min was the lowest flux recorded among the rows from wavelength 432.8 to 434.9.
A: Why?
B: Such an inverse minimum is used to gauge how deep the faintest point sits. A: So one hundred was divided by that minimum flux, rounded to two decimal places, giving 33.90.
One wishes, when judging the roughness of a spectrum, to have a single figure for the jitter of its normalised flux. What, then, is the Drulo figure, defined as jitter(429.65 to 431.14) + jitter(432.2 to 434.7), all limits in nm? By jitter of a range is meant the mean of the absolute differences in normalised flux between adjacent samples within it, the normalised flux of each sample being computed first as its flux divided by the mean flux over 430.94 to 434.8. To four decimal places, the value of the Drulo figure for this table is 0.0147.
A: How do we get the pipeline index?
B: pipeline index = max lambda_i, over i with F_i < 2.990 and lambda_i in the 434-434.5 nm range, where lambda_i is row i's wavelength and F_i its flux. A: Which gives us 434.478 nm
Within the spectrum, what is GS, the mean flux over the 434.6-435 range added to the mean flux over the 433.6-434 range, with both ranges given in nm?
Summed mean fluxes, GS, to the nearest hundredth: 6.00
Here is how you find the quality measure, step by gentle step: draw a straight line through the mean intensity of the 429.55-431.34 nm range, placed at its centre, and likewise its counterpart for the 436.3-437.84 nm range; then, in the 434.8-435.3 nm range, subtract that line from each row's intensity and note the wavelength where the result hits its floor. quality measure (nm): 434.978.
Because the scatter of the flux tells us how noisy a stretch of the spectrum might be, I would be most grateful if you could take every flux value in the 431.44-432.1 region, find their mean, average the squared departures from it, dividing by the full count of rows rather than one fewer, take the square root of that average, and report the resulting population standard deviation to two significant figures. 0.026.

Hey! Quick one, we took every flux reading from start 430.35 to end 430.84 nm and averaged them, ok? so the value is 3.05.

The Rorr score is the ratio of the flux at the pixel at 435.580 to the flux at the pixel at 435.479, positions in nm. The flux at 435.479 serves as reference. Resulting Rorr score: 0.993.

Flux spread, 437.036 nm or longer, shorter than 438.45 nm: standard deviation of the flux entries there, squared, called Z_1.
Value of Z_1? 0.0004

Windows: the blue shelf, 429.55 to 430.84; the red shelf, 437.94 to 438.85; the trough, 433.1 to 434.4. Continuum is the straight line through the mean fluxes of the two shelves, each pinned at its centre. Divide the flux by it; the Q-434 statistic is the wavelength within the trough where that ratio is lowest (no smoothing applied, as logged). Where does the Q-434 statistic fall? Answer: 433.778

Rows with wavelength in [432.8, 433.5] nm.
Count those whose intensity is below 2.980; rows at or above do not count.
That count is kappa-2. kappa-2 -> 1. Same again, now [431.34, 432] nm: 6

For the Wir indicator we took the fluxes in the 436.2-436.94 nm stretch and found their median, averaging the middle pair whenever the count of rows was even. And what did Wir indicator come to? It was 2.93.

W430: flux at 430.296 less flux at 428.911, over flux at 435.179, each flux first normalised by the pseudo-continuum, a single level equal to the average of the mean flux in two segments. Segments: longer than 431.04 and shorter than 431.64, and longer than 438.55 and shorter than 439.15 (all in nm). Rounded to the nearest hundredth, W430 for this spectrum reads 0.04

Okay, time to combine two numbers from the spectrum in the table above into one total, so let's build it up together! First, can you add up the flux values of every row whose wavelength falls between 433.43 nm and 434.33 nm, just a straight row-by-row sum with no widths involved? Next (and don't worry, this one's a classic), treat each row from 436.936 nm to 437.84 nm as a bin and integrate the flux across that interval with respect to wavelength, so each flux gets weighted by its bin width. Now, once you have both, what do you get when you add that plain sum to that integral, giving 29.8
